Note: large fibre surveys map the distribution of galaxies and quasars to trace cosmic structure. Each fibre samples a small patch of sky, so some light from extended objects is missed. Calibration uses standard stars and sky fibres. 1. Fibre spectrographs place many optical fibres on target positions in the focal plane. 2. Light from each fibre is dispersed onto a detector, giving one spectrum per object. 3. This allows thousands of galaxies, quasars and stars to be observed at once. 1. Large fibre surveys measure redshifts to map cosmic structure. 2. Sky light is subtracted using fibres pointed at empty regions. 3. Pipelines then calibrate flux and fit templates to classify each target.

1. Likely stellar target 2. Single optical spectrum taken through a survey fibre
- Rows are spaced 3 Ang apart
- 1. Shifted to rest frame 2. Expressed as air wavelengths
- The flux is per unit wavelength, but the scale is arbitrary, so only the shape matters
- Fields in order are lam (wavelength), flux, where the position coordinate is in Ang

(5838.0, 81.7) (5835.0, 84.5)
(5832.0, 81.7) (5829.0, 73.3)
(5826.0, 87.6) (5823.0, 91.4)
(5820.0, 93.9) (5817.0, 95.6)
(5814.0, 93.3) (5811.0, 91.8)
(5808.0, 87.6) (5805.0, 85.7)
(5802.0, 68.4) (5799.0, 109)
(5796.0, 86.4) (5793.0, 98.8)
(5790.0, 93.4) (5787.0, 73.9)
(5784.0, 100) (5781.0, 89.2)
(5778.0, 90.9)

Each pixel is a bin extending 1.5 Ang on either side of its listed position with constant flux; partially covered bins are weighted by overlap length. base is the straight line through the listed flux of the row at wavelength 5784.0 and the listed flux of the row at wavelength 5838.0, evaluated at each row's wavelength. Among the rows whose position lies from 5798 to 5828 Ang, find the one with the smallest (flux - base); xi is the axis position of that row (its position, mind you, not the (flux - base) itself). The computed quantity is 5802.0 Ang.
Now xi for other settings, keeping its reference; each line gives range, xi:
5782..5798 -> 5787.0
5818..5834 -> 5829.0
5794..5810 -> 5802.0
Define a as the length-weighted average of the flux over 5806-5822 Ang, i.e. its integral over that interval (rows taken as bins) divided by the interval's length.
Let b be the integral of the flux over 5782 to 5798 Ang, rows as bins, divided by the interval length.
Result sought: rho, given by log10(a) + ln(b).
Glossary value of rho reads 6.48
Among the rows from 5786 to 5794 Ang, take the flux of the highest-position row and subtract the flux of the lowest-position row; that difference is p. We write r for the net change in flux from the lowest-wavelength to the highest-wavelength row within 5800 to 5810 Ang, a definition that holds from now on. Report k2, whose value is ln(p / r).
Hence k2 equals 0.3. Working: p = 25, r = 19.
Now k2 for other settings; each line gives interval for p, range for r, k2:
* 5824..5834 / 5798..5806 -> -1.4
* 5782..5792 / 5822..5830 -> -1.0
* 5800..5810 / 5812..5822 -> 3.5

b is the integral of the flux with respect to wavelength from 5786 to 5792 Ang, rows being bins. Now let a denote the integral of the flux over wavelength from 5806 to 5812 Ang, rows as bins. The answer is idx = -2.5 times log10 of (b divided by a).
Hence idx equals 0.043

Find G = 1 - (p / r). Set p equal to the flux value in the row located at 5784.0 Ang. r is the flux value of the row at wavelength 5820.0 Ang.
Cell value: -0.06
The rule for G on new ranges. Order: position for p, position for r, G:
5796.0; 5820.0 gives 0.08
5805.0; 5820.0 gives 0.09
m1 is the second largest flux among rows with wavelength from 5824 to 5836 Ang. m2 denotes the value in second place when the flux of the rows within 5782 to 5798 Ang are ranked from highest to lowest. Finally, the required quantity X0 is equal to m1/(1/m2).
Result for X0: 8349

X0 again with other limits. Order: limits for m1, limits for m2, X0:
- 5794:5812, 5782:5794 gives 9070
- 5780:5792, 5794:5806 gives 8070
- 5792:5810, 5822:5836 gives 8655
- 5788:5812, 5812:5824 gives 9277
